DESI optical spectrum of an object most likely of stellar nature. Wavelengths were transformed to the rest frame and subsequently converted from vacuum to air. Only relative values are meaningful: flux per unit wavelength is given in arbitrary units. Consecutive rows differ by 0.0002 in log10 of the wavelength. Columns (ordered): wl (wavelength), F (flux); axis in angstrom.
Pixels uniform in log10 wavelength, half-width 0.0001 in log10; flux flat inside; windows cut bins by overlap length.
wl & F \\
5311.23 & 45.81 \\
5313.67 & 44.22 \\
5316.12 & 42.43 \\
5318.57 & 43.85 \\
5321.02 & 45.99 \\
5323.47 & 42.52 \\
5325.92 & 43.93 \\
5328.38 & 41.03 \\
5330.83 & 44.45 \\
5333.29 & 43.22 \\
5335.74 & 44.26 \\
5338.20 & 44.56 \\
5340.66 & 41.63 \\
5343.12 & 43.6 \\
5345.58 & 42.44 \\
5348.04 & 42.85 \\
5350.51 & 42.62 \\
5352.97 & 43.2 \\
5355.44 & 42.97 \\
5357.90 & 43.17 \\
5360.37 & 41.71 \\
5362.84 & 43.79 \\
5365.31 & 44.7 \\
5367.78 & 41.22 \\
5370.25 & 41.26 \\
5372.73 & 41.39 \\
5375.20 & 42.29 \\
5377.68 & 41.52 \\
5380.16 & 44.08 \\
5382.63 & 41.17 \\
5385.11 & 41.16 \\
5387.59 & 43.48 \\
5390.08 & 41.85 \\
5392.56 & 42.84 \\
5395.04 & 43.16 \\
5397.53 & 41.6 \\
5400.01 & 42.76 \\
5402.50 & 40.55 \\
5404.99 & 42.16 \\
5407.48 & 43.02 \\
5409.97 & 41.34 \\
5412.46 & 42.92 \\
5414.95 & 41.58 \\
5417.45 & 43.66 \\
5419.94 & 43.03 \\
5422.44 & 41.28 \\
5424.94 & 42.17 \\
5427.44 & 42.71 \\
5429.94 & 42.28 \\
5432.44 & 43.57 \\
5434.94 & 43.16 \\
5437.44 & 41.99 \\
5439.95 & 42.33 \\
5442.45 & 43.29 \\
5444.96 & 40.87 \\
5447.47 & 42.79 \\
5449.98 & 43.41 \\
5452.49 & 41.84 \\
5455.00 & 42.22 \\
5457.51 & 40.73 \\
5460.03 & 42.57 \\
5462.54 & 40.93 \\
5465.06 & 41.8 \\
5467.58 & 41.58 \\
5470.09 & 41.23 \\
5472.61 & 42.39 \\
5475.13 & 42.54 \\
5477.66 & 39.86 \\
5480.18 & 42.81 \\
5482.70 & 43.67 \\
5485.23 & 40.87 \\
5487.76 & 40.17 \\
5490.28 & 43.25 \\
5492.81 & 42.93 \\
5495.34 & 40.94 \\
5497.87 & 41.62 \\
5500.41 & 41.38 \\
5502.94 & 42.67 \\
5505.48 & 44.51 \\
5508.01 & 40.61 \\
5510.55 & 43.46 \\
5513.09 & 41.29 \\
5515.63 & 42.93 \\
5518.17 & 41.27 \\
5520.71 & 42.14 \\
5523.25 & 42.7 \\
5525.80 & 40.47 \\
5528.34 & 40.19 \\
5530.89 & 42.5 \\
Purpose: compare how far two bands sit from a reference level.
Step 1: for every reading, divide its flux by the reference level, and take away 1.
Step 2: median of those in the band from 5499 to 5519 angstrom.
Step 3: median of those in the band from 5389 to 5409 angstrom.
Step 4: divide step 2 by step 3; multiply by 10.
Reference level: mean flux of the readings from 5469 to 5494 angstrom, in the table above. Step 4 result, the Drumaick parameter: 1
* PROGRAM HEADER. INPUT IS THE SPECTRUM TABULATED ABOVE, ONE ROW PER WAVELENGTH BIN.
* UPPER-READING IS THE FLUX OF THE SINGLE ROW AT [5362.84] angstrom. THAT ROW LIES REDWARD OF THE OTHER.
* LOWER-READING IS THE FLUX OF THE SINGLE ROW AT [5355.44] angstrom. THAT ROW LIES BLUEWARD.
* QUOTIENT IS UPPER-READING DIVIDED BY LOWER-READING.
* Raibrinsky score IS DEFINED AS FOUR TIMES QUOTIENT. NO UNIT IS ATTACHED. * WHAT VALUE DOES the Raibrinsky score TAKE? 4.08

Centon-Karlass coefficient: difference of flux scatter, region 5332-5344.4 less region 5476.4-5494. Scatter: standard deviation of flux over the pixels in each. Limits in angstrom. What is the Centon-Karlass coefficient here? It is -0.44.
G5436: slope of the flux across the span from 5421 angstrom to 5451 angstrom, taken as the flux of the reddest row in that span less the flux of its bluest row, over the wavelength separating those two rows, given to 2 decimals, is 0.08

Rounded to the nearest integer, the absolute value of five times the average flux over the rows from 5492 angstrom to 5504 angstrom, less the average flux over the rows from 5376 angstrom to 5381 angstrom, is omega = 167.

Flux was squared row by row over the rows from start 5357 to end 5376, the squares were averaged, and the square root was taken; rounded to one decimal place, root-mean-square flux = 42.5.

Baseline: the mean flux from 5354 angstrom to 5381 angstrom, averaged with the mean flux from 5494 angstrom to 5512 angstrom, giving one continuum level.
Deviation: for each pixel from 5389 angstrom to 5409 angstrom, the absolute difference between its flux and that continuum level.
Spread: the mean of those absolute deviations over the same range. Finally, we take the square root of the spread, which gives 0.84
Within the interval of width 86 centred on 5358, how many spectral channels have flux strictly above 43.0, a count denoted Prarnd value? 15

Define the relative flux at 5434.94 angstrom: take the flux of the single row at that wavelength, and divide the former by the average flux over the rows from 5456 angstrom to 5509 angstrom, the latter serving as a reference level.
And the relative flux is 1.03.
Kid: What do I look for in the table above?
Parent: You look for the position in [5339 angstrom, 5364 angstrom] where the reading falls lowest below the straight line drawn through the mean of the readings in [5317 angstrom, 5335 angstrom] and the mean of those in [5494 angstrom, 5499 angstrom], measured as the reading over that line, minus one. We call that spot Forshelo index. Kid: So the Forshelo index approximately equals 5340.66 angstrom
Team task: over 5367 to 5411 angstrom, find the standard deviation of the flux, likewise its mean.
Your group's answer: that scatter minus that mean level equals -41.1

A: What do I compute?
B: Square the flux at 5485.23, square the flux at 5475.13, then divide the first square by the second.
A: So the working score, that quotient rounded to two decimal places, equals 0.92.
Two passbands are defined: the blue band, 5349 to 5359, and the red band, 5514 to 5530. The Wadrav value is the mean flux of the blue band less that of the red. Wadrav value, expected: 1.4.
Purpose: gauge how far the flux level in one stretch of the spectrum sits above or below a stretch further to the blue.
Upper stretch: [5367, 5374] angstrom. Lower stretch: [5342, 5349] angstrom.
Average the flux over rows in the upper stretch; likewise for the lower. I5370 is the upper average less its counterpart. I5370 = -1.7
